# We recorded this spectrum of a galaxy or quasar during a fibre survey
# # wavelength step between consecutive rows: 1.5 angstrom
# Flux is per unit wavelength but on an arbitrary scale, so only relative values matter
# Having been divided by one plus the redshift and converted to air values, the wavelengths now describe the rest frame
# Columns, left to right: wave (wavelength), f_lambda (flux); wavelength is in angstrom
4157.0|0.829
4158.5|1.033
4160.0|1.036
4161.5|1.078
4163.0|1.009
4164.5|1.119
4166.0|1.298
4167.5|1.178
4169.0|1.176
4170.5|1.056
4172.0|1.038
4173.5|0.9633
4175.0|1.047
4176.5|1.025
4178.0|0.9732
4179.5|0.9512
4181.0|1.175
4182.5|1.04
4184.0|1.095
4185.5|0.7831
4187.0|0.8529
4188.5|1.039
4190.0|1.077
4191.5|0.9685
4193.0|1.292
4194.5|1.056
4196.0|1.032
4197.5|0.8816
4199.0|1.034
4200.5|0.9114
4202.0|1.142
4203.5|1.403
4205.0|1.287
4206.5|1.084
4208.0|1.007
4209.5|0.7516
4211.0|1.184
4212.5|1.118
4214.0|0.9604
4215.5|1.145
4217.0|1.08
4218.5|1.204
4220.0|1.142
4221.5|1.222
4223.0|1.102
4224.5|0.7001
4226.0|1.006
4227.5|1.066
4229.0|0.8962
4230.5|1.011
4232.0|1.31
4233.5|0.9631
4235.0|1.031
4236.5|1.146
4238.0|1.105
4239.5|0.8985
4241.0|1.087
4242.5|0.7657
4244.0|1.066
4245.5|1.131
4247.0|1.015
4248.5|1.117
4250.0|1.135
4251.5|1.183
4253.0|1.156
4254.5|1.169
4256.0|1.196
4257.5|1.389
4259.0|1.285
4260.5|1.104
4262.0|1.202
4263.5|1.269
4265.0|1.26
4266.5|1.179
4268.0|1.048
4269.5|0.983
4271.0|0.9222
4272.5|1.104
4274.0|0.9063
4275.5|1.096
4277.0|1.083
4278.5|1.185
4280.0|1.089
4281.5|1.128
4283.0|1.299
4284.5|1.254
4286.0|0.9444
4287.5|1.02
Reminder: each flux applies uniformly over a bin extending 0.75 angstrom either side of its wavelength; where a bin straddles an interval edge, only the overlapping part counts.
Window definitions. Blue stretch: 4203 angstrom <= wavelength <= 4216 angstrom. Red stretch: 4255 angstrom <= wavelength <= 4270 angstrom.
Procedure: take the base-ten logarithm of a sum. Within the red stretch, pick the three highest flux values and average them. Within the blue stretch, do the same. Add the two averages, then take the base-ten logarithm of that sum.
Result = 0.42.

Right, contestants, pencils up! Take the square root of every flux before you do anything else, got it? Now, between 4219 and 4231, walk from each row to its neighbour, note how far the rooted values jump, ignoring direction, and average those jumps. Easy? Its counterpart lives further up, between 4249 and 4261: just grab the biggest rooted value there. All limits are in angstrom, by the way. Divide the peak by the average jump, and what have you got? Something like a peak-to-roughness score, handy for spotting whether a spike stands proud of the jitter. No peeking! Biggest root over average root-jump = 13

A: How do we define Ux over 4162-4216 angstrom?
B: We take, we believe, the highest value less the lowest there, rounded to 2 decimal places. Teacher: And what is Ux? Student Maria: 0.65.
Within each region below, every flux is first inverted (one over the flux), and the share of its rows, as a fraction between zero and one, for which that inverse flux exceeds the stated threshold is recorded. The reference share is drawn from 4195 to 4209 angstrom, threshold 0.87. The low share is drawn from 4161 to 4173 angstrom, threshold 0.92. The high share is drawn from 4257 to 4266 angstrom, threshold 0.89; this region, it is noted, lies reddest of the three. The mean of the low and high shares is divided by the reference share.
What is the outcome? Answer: 0.43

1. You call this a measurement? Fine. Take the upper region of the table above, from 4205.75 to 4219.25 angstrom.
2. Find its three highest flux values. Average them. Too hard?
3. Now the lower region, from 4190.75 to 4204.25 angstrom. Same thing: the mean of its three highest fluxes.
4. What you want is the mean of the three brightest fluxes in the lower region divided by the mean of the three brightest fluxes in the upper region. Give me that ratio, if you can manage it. 1.09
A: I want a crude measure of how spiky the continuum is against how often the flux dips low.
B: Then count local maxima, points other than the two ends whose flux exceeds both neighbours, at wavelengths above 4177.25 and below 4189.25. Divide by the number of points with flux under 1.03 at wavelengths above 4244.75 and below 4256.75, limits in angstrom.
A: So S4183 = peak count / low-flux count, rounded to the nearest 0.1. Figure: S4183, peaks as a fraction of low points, 2.0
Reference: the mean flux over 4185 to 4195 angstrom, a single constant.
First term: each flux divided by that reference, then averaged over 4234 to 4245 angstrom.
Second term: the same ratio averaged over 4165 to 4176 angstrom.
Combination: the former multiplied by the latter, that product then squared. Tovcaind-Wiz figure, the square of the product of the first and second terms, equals 1.2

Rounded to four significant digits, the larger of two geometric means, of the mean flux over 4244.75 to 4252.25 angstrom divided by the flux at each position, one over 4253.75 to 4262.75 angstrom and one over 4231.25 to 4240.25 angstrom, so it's 1.046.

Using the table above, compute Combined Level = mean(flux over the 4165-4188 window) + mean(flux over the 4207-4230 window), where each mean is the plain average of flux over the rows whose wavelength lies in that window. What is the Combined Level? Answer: 2.08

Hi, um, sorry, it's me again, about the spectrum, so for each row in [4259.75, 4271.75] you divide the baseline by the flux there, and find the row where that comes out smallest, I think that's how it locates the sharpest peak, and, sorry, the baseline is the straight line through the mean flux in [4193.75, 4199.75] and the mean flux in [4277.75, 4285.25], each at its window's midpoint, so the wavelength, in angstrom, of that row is 4263.5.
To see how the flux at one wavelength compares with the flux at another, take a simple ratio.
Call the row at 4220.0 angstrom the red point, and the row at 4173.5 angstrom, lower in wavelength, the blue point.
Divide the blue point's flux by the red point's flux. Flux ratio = 0.84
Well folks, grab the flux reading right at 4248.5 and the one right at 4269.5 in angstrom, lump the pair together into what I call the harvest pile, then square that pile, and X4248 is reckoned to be 4.4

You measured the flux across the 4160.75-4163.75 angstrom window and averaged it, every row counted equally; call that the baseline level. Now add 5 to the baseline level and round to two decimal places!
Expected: 6.04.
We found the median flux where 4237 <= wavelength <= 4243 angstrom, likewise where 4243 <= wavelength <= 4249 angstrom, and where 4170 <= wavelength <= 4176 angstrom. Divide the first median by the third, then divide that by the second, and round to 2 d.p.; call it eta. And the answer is 0.87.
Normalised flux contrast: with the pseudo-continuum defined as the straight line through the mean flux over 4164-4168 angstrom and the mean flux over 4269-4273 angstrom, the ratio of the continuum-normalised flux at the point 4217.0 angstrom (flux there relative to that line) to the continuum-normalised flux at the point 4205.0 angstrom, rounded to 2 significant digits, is 0.86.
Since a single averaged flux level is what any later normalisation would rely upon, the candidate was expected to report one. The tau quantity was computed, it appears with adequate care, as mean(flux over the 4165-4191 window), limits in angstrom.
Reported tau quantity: 1.05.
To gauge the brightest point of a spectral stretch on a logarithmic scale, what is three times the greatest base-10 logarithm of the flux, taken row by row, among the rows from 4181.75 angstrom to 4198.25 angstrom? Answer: 0.33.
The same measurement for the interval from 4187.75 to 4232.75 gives 0.44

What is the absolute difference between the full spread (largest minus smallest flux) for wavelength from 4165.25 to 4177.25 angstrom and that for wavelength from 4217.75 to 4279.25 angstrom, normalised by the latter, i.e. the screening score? 0.51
